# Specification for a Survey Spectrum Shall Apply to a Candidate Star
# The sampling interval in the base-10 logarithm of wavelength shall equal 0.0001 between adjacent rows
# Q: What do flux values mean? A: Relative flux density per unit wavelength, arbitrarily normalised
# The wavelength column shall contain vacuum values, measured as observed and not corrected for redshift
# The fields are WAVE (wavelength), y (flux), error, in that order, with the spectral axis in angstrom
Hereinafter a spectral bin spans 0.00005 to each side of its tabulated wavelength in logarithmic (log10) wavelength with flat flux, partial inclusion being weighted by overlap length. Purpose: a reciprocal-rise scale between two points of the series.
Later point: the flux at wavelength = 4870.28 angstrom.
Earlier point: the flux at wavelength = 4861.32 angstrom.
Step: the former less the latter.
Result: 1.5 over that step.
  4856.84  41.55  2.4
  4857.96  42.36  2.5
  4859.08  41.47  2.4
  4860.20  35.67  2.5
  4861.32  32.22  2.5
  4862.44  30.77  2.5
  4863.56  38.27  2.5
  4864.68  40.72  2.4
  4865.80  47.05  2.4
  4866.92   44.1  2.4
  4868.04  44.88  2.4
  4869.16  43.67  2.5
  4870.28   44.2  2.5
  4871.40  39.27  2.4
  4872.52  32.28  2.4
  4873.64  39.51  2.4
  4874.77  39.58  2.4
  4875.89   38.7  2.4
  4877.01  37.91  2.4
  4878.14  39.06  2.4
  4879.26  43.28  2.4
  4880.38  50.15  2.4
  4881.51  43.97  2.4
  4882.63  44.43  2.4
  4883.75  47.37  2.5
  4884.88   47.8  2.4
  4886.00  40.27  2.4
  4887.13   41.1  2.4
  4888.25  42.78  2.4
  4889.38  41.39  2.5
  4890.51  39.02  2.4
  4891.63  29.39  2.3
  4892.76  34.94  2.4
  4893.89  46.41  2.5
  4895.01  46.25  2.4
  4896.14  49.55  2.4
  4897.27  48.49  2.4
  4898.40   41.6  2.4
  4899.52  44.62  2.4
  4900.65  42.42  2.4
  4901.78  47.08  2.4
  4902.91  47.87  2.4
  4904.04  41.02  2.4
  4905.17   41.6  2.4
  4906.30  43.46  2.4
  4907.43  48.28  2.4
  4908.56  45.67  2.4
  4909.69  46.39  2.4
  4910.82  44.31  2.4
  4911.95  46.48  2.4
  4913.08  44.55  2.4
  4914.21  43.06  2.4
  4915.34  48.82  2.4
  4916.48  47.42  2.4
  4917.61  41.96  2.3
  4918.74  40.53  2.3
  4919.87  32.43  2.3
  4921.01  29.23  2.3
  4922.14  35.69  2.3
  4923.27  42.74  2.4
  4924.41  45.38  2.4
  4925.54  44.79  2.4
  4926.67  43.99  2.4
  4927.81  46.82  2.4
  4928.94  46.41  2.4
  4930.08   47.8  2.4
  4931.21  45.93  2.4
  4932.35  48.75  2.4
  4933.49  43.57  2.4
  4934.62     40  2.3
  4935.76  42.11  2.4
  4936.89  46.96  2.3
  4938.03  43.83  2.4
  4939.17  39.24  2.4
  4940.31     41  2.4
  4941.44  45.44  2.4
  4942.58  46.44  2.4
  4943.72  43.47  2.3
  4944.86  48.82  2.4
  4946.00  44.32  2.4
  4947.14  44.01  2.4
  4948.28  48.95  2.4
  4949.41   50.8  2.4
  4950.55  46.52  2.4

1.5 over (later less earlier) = 0.1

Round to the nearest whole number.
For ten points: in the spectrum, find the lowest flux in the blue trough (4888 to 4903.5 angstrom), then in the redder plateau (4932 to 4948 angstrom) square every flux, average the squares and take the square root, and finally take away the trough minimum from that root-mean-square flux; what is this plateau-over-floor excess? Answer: 15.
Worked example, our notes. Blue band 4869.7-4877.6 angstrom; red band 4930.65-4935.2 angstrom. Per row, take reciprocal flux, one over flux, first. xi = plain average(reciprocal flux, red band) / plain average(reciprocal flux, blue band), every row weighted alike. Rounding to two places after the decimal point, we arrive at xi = 0.87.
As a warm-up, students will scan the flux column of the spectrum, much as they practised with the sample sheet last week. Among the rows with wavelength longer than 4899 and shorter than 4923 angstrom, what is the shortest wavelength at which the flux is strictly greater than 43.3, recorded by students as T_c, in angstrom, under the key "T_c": 4899.52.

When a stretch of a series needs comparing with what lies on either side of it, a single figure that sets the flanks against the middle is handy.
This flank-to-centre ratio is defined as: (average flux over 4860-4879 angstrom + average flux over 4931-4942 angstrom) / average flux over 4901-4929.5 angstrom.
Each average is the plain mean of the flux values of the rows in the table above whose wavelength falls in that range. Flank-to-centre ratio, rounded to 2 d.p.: 1.91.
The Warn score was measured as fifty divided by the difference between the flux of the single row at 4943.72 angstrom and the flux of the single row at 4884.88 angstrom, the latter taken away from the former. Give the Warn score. -11.5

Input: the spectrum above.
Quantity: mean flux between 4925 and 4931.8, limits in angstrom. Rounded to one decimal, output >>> 46.0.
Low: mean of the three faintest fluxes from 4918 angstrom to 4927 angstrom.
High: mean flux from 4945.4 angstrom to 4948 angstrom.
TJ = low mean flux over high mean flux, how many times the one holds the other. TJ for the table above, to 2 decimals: 0.73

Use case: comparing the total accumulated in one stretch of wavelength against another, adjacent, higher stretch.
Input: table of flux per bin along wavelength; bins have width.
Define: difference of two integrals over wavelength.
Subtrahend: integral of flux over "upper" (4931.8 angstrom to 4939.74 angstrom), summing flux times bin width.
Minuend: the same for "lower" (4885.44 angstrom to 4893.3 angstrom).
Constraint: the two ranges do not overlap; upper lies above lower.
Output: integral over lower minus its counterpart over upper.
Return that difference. -43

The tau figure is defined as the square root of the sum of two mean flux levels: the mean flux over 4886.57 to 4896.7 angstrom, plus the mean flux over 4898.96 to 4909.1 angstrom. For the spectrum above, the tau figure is 9.27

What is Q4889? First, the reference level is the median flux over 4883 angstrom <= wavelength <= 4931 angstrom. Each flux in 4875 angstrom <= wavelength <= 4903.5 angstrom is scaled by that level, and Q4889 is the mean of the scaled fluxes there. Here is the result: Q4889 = 0.97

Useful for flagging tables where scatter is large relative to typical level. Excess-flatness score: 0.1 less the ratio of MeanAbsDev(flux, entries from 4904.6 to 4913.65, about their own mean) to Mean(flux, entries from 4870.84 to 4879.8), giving 0.058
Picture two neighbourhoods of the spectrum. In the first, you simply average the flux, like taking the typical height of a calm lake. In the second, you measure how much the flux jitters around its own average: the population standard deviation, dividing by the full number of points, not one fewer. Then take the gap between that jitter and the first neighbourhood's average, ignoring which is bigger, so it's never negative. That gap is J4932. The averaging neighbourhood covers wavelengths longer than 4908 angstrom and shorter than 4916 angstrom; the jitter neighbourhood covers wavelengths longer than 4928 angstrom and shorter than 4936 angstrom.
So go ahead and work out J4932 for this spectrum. 42.7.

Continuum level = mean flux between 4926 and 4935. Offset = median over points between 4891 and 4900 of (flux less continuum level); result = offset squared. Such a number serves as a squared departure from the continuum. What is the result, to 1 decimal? 0.0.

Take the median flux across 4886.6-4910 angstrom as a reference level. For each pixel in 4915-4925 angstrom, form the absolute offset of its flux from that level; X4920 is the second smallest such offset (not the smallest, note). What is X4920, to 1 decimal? 1.5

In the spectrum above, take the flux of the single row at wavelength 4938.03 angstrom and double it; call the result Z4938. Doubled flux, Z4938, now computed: 88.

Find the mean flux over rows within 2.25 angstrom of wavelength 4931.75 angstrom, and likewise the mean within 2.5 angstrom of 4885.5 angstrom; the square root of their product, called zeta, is 45.3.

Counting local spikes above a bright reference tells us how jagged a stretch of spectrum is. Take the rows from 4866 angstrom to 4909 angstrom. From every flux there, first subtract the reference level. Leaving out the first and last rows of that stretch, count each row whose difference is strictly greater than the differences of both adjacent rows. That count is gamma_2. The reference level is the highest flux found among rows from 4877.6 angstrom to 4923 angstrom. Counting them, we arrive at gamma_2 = 11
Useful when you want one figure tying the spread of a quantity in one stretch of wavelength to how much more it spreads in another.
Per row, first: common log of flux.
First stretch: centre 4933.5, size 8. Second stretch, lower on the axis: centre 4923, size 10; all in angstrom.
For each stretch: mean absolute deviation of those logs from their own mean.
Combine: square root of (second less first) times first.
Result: 0.029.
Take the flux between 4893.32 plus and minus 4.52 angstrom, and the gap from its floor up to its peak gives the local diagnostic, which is 20.2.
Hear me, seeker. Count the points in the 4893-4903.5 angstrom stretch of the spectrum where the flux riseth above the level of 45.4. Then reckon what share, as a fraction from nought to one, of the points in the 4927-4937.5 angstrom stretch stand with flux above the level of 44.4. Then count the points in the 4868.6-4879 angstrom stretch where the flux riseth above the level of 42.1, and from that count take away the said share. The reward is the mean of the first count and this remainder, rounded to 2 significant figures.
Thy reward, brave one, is 3.7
